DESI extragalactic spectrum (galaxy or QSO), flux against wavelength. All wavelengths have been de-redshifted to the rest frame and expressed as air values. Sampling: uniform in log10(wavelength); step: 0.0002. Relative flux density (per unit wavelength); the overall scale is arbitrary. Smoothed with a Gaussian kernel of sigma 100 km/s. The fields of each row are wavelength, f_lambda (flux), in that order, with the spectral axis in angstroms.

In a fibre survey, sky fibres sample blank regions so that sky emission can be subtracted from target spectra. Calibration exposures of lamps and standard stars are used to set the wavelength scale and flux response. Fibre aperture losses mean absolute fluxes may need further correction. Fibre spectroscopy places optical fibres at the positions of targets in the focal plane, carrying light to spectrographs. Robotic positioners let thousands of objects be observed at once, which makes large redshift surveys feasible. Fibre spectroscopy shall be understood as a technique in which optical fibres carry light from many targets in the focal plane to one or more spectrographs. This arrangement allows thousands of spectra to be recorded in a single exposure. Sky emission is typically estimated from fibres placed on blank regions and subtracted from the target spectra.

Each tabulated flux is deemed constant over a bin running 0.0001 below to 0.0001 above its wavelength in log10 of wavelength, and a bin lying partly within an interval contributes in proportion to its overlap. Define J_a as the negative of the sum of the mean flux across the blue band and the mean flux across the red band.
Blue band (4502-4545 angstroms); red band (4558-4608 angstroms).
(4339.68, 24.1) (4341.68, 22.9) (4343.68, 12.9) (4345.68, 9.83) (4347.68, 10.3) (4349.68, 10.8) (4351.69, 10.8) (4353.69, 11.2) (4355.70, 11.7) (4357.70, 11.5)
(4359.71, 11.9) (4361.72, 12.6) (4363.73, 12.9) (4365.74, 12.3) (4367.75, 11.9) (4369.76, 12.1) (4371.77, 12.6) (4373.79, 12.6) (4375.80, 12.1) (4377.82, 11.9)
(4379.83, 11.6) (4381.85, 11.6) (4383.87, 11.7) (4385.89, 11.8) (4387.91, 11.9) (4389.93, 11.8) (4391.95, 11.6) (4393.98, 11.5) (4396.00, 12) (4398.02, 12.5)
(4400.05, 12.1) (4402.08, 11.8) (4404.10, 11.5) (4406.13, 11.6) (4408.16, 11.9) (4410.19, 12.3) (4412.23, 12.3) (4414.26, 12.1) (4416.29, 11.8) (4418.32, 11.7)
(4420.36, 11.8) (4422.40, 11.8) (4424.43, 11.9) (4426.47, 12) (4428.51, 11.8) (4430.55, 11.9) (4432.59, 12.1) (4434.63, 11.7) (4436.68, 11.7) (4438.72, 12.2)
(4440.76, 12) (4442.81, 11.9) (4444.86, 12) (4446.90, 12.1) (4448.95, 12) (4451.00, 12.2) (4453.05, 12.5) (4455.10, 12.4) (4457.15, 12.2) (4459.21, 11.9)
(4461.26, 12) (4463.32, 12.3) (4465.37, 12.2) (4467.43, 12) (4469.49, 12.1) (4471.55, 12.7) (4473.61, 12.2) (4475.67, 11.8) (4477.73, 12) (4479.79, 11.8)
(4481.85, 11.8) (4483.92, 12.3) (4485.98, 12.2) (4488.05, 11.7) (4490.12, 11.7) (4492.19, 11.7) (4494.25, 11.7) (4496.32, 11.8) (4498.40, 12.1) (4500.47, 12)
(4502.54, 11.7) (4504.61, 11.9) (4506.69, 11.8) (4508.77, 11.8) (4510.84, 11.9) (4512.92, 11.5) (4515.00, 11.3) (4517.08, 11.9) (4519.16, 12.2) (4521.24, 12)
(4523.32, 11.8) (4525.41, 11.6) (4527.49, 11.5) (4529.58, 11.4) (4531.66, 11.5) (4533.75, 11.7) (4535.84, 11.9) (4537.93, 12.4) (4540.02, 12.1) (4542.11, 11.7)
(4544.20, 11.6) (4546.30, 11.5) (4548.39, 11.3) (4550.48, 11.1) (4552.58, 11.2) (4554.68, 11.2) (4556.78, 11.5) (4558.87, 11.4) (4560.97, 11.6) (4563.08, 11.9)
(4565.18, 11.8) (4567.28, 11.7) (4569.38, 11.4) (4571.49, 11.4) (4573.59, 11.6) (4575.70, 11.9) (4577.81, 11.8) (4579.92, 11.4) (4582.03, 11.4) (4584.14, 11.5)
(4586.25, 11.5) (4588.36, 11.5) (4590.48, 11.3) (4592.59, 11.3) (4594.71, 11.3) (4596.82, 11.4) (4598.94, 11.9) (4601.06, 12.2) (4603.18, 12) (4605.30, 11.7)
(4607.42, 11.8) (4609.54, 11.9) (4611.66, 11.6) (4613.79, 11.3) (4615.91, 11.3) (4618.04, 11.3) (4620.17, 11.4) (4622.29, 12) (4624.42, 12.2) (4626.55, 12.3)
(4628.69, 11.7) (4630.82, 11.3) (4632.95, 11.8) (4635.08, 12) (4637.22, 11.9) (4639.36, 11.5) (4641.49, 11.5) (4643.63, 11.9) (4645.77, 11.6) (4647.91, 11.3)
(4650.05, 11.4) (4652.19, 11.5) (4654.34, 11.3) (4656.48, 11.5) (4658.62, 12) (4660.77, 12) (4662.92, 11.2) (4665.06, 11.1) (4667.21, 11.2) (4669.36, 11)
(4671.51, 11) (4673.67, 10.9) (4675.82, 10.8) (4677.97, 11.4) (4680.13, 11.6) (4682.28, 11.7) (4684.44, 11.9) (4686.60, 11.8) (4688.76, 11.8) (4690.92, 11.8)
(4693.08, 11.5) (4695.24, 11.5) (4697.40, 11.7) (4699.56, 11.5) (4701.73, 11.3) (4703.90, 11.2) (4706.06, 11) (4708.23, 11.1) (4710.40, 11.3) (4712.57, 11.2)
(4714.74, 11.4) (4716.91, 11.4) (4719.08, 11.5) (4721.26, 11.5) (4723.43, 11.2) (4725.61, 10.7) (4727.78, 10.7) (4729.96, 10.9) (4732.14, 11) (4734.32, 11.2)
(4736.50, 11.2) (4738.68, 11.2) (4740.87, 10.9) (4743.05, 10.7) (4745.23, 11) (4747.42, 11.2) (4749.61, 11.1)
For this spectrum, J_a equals -23.4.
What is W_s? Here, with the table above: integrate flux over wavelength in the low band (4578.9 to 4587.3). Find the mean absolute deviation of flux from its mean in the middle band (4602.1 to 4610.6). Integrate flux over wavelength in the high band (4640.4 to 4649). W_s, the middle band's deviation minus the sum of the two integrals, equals -196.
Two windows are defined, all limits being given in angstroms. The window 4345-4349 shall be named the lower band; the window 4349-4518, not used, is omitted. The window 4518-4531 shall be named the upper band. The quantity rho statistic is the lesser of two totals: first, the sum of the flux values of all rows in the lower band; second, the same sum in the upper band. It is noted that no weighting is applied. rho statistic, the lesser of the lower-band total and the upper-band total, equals 20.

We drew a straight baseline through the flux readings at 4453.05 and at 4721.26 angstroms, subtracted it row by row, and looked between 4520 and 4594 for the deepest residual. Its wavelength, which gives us 4550.48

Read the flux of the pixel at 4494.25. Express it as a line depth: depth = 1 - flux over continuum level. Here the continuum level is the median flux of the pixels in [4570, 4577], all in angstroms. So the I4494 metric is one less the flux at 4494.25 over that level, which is -0.01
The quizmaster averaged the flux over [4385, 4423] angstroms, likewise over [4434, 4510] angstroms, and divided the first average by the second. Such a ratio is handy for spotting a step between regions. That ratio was 0.99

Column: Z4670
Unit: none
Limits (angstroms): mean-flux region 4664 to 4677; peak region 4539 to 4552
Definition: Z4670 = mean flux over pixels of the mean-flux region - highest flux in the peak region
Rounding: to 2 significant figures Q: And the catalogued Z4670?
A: -1.1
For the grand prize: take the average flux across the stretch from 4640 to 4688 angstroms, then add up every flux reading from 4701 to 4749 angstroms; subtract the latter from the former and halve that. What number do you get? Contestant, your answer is -117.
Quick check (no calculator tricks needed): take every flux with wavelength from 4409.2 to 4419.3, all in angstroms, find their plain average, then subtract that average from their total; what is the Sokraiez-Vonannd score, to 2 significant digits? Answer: 48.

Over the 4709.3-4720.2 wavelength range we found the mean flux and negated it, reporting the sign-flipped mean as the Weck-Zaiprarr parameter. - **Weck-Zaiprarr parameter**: -11.4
